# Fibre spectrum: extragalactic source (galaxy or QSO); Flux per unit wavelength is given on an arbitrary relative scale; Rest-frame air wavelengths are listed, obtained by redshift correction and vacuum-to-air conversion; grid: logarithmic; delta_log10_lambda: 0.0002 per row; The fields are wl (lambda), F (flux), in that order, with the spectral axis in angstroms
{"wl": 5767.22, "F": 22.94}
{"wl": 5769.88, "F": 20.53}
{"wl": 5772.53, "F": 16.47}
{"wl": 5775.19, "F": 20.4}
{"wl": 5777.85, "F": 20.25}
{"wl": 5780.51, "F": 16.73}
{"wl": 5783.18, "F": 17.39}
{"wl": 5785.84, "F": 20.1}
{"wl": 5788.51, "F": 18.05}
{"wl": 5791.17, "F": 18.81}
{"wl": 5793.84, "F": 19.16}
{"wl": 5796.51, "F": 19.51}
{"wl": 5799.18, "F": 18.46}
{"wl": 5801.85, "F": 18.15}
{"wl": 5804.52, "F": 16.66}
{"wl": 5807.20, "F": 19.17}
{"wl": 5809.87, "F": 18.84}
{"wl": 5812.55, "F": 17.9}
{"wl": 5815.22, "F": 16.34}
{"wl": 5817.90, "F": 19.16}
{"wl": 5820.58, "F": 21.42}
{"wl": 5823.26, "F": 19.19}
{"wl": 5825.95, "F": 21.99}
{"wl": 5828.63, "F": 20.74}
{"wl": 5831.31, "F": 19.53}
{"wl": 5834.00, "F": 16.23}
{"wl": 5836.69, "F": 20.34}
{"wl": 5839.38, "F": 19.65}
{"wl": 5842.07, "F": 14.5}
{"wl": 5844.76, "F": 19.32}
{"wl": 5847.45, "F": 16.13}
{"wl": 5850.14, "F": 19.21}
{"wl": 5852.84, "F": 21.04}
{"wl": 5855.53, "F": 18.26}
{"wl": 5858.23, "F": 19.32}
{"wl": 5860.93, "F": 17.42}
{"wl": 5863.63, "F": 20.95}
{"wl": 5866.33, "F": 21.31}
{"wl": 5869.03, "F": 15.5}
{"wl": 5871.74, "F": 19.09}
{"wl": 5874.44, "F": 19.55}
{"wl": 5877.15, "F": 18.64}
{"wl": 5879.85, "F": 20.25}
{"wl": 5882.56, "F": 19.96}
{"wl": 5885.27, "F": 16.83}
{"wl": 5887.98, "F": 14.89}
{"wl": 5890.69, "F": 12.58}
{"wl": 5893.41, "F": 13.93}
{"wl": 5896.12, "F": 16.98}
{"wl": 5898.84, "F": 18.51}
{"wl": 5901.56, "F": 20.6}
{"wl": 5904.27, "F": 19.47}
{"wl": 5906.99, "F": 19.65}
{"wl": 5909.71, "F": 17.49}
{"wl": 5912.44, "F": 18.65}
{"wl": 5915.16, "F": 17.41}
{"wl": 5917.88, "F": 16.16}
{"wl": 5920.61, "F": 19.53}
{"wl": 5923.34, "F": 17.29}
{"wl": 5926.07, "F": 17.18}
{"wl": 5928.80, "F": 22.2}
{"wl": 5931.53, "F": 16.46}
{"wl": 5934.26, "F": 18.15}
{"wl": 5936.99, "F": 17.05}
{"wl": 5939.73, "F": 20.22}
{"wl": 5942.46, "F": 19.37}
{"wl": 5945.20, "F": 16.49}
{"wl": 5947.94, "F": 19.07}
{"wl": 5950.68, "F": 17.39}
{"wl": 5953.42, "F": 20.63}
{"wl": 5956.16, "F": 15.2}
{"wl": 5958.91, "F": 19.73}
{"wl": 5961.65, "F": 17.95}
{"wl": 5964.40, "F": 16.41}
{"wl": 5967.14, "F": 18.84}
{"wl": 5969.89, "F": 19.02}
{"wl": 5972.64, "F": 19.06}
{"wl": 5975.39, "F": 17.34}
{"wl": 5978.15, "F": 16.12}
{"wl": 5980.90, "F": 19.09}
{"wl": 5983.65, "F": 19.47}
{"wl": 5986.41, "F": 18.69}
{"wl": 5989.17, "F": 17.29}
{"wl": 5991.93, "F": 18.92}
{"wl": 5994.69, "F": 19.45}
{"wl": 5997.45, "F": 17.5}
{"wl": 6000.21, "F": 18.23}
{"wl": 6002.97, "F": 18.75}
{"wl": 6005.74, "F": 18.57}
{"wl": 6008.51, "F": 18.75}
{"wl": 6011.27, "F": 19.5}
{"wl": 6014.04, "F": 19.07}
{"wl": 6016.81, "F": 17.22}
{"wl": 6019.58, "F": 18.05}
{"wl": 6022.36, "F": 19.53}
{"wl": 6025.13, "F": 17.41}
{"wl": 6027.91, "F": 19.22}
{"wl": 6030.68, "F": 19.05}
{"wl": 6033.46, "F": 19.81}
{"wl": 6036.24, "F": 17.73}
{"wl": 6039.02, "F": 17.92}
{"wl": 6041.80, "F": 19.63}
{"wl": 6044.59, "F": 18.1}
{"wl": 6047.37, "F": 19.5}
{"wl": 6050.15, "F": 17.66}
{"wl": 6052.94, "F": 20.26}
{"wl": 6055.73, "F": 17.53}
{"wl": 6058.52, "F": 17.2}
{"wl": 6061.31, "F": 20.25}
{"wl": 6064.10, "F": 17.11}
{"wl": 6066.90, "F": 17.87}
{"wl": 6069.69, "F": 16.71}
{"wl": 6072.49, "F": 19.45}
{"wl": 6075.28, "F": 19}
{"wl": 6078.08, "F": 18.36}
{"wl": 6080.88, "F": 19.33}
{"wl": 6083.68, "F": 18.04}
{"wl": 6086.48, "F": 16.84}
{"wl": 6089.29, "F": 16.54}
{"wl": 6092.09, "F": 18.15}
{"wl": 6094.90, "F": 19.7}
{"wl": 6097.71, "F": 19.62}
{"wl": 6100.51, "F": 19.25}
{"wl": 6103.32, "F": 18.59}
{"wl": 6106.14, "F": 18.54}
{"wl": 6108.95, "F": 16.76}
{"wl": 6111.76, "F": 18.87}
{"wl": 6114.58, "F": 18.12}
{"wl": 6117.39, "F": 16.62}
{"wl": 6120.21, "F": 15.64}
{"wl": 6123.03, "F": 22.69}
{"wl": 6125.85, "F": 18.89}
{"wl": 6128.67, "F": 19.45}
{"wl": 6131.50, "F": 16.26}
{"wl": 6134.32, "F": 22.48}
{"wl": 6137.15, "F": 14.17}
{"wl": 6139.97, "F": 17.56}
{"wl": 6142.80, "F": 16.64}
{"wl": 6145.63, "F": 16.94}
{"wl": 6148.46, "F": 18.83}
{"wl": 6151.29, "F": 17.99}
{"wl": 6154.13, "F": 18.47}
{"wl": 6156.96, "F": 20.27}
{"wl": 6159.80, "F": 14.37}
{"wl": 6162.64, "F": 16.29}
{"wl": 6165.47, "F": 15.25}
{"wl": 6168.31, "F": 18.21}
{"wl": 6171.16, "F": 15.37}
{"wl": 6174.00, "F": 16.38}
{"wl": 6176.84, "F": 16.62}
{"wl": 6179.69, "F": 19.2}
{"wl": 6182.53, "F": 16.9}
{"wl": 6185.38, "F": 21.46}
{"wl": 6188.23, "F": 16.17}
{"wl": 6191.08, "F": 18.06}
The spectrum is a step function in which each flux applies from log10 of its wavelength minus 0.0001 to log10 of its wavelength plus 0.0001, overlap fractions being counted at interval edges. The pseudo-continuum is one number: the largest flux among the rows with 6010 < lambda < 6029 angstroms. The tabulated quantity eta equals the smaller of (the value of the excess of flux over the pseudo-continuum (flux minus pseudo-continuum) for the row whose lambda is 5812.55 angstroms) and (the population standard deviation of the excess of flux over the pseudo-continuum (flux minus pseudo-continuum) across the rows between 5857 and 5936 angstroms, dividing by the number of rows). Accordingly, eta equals -1.6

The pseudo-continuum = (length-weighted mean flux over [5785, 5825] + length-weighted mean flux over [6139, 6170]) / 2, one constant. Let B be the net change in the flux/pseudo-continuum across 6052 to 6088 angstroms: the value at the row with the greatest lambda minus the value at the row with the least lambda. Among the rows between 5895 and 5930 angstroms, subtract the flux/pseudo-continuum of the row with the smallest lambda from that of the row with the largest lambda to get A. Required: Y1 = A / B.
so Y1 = -1.5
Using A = 0.29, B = -0.19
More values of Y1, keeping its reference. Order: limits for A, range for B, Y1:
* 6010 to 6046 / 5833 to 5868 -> -0.3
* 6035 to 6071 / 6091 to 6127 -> -1.4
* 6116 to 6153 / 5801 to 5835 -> -0.7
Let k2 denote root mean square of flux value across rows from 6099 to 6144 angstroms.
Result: 18.3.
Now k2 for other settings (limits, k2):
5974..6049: 18.5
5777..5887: 18.9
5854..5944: 18.3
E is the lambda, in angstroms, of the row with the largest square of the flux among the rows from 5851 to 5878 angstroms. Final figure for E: 5866.33 angstroms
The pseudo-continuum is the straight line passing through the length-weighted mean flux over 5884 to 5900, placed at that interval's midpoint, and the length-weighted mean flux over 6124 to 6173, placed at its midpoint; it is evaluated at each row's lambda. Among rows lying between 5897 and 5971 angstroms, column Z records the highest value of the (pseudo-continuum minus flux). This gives 0.9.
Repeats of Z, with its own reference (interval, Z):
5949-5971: 0.9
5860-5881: -0.1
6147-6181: 3.2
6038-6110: 0.5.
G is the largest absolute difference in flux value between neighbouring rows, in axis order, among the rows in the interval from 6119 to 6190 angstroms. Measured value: 8.3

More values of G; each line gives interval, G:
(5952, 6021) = 5.4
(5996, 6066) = 3.1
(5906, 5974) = 5.7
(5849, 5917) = 5.8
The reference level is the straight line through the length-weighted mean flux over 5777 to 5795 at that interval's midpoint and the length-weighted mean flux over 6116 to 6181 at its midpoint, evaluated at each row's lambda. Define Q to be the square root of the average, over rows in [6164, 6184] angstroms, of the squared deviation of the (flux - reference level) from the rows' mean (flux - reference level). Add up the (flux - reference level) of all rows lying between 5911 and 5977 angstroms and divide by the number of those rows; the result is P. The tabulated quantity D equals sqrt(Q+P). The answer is 1.18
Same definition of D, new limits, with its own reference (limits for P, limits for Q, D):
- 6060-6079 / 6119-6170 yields 1.71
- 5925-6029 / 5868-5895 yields 1.71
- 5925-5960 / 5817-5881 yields 1.46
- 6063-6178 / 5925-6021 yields 1.26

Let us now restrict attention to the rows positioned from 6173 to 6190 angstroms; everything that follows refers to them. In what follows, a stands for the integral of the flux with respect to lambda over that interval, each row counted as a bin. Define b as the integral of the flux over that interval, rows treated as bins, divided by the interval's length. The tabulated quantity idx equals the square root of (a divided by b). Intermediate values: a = 303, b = 17.8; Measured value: 4.1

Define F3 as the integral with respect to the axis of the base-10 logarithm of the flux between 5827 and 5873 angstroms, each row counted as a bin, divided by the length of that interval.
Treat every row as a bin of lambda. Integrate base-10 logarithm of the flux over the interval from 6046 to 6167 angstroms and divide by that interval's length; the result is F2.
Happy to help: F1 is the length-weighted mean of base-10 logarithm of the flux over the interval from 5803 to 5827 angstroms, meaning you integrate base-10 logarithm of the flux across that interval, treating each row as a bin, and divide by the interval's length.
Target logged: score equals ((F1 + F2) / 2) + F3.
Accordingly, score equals 2.536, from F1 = 1.27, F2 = 1.26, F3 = 1.27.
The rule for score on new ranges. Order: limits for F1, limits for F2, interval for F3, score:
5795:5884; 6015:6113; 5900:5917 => 2.543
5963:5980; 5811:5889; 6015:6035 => 2.530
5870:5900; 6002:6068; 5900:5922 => 2.520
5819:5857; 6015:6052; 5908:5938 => 2.527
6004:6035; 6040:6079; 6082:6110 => 2.529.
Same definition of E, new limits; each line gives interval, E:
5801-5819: 5807.20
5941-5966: 5953.42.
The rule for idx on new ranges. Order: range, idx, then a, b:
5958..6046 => 9.4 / 1626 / 18.5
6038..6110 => 8.5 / 1324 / 18.4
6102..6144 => 6.5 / 760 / 18.1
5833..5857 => 4.9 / 440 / 18.3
